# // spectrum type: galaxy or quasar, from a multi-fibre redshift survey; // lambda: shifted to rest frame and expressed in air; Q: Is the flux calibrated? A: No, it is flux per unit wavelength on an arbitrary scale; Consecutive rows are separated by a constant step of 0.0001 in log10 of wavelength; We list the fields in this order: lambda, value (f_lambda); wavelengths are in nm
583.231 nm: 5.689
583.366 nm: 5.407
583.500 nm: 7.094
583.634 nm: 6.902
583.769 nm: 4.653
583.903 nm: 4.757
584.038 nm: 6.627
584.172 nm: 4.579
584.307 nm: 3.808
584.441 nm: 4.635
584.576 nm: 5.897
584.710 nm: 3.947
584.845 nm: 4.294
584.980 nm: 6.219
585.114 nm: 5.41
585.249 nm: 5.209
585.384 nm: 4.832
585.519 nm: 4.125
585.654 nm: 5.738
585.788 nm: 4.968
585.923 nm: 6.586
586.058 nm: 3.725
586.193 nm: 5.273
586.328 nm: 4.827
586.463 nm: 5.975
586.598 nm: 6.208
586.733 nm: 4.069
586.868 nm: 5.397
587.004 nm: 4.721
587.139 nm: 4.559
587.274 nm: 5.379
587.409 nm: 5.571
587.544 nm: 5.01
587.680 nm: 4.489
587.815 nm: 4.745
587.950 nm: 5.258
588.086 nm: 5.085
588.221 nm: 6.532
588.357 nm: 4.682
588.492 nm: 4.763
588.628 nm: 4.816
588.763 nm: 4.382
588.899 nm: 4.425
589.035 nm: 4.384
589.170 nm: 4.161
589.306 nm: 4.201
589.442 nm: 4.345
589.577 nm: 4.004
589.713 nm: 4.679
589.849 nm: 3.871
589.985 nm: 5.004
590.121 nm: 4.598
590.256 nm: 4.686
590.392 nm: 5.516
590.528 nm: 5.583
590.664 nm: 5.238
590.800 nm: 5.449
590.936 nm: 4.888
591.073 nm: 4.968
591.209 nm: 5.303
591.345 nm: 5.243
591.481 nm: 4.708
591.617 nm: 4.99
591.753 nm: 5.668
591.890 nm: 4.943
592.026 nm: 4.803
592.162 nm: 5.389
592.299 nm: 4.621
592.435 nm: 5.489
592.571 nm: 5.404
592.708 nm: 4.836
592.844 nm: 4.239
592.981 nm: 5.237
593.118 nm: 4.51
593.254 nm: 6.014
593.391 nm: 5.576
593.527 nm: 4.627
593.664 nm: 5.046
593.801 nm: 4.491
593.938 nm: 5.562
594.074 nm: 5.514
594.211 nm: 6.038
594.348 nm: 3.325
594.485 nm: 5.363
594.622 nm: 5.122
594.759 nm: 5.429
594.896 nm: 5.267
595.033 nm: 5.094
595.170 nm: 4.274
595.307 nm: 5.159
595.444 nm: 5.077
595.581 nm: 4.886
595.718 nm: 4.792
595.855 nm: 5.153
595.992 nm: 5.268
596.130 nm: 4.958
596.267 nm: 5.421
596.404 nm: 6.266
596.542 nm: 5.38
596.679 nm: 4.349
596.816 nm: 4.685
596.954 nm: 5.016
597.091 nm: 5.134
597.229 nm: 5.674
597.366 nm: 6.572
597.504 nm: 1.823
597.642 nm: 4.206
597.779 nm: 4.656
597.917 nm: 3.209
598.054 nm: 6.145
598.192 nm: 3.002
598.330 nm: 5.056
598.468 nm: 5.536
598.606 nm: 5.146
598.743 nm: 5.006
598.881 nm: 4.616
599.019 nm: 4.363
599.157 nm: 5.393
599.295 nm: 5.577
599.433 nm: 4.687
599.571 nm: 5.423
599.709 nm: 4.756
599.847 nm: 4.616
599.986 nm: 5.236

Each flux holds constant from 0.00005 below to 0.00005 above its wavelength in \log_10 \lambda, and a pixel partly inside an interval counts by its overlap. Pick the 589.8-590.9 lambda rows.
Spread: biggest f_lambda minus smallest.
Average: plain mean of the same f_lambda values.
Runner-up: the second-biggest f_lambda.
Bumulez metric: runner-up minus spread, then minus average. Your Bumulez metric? -1.2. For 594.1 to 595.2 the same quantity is -2.3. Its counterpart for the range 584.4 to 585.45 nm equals -1.4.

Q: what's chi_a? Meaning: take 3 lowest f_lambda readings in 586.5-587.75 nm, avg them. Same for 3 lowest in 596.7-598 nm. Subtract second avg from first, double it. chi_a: 2.6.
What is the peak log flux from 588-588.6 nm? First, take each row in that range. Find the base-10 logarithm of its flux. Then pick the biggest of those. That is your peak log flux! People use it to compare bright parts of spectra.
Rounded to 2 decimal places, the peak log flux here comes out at 0.82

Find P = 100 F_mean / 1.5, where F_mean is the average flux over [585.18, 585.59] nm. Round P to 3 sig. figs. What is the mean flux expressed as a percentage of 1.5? 315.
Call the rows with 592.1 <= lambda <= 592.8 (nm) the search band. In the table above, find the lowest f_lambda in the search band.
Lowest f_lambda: 4.621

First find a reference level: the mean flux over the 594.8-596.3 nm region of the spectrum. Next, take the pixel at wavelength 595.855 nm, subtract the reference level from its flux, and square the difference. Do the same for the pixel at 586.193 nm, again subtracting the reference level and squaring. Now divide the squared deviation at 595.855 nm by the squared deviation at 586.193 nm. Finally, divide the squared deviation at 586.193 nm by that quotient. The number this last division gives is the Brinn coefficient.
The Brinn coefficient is 0.230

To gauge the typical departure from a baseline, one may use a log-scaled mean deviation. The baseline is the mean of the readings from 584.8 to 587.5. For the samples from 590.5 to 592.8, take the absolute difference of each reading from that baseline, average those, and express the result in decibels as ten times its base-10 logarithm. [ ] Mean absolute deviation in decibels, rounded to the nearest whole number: -5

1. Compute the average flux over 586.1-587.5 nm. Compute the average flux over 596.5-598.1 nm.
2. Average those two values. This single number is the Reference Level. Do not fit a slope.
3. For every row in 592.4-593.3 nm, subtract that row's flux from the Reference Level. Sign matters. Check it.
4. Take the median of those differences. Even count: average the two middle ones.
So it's -0.3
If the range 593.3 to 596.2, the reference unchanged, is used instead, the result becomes -0.2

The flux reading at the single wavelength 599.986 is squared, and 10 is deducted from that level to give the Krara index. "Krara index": 17.4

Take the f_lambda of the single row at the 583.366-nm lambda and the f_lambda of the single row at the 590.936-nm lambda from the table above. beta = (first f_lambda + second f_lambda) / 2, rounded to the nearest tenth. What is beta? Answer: 5.1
